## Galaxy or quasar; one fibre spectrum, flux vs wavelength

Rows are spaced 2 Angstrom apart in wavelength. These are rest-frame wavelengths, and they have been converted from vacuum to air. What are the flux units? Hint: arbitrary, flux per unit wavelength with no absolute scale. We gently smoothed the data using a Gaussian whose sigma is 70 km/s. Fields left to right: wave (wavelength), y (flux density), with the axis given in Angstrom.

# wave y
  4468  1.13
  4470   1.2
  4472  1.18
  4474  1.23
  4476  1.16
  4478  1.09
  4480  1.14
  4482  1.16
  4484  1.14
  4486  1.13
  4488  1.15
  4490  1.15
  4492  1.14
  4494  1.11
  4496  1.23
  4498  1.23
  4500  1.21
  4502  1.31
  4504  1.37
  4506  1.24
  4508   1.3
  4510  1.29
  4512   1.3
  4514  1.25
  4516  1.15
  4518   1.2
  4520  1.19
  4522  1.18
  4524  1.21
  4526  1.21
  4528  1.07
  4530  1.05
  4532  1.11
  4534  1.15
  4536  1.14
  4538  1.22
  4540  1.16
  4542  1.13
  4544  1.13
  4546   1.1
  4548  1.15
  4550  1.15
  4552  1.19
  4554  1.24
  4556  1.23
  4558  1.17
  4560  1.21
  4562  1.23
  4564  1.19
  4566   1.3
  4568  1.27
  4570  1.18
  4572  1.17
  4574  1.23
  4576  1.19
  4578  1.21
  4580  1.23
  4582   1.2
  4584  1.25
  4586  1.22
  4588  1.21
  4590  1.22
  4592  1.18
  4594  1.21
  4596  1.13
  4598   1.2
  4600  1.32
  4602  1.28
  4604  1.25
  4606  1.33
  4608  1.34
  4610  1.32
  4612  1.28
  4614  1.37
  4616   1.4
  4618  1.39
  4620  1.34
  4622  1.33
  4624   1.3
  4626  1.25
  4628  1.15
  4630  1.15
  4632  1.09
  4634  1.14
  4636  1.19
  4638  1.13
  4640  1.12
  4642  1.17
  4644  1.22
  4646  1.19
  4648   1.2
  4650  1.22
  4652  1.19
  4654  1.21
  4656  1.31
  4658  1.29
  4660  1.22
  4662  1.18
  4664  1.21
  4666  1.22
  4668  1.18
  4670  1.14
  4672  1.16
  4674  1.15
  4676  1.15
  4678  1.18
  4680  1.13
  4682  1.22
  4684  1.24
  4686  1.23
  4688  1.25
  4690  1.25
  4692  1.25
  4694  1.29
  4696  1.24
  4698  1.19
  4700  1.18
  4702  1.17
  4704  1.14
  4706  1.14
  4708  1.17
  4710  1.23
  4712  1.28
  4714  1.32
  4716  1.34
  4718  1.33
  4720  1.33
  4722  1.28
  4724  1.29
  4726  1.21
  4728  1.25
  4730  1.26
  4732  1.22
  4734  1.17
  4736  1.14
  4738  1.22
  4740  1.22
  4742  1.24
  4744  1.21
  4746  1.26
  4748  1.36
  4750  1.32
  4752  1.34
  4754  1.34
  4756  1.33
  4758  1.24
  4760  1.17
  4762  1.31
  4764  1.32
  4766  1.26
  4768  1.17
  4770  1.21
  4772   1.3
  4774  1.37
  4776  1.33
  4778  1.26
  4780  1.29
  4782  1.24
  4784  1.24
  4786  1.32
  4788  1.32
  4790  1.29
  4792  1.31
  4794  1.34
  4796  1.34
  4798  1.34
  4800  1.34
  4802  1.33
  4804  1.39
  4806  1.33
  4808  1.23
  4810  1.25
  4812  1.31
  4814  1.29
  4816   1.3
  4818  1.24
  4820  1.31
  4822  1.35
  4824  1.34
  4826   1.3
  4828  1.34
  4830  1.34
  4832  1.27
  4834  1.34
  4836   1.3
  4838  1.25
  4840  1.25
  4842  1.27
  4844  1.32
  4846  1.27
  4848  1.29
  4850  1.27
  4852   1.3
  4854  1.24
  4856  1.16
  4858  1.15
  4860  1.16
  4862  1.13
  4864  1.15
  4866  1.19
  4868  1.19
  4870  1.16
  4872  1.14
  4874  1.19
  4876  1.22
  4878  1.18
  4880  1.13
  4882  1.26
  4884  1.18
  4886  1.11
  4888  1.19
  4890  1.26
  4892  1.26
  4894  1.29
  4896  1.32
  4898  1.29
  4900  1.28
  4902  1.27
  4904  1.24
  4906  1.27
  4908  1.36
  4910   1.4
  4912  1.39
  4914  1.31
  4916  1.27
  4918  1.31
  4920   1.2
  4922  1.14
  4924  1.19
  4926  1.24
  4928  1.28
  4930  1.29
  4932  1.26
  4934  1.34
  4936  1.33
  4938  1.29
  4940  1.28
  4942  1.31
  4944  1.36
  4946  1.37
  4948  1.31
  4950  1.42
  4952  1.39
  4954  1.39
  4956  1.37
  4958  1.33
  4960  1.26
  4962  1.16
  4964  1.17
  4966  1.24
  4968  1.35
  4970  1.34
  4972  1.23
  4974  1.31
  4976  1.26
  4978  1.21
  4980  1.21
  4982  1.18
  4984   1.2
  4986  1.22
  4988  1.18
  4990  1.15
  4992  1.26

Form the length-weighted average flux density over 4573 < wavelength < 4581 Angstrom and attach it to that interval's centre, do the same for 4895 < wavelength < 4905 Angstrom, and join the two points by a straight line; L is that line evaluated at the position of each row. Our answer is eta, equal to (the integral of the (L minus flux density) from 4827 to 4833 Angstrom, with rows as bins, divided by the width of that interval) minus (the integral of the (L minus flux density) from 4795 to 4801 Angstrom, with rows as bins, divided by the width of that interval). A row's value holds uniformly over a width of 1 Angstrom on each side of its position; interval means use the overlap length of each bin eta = 0.03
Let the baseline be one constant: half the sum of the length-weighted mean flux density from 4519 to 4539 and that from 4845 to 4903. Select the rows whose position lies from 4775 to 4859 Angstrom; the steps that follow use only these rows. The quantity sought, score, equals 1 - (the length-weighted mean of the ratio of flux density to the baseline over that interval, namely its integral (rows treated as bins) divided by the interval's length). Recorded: -0.092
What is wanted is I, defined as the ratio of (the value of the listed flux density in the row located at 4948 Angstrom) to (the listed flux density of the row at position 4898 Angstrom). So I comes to 1.02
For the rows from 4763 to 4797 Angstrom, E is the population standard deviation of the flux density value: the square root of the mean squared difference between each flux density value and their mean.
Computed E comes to 0.051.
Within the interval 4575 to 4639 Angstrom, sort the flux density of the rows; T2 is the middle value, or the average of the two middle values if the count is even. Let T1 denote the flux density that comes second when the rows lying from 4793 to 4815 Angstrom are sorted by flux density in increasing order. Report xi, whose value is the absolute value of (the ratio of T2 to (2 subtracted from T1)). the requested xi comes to 1.63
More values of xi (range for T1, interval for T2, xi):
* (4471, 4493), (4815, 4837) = 1.51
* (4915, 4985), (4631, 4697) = 1.43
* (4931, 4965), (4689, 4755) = 1.51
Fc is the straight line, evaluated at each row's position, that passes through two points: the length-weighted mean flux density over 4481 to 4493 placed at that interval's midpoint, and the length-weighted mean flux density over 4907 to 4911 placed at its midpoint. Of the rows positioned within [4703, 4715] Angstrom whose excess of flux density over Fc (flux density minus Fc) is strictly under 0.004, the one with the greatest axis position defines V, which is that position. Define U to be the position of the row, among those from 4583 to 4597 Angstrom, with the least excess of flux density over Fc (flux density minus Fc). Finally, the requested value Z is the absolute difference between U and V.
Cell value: 114 Angstrom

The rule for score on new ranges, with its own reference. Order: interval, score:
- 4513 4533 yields 0.019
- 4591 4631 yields -0.078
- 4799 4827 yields -0.105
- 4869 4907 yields -0.033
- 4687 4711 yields -0.021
